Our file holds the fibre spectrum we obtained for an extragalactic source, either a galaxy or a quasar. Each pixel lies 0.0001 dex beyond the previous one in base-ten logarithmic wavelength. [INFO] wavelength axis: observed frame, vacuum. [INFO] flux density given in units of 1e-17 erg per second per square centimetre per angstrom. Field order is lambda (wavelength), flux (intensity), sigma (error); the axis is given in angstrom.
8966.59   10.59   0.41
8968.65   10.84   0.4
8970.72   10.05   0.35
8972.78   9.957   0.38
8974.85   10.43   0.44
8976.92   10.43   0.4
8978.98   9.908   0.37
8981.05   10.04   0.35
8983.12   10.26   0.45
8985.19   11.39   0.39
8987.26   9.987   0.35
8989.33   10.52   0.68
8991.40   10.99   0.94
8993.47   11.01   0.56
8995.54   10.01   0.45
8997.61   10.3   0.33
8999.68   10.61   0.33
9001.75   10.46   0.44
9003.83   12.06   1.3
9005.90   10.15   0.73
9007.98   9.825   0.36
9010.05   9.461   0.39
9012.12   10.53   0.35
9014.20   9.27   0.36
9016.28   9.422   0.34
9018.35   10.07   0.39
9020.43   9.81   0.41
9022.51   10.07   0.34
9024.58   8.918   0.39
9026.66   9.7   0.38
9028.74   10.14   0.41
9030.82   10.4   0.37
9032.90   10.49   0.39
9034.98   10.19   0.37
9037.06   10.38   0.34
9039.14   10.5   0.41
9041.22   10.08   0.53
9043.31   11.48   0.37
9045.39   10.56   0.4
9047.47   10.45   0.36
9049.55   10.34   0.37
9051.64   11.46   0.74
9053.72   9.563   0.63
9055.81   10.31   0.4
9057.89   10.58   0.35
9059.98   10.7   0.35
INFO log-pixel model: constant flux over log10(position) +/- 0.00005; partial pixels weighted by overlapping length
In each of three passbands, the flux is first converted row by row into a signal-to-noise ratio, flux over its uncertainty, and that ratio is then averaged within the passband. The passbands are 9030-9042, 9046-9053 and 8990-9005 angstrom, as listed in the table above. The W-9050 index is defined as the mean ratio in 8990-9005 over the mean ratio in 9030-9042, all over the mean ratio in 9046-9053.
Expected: 0.034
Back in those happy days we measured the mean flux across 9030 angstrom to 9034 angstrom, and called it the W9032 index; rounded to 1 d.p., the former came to 10.4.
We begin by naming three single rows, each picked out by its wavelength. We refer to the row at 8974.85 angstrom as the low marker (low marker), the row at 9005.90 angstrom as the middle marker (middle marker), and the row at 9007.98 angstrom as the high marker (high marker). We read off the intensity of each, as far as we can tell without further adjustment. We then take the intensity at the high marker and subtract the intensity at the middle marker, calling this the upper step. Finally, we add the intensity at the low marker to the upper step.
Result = 10.1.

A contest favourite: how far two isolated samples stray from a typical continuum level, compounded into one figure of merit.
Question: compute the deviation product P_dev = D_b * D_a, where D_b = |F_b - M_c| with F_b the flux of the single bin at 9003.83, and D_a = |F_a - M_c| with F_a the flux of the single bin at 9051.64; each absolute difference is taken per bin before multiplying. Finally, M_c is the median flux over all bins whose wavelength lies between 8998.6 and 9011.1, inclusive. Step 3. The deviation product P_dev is 2.0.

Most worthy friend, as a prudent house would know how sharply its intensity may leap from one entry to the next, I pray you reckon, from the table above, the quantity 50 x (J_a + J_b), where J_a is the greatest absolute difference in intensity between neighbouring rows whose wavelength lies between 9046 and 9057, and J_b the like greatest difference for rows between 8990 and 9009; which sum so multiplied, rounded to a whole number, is 190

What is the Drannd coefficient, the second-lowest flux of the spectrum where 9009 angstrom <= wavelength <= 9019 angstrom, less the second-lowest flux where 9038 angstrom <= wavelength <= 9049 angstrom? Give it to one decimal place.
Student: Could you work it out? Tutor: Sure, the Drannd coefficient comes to -1.0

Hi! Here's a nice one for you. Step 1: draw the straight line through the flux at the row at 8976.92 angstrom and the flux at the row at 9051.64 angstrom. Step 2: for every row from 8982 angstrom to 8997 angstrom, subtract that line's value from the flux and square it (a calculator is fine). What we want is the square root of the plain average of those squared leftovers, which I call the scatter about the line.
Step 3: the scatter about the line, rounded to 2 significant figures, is 0.51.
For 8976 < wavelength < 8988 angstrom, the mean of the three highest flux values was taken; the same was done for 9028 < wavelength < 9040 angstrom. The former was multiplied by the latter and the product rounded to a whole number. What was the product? 112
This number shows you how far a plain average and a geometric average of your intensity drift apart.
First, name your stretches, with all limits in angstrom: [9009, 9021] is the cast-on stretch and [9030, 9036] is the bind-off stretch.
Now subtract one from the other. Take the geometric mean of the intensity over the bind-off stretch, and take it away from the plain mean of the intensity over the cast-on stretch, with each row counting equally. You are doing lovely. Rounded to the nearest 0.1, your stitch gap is -0.6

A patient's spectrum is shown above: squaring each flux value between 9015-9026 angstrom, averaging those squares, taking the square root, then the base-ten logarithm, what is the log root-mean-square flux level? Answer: 0.99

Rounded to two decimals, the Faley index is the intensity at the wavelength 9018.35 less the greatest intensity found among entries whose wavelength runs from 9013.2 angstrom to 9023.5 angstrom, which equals 0.00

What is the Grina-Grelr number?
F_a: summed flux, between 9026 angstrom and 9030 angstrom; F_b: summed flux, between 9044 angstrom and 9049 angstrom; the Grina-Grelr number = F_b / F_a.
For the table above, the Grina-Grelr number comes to 1.06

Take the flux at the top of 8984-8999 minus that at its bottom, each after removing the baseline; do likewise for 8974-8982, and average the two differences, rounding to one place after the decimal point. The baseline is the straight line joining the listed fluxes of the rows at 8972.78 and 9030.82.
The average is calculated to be -0.8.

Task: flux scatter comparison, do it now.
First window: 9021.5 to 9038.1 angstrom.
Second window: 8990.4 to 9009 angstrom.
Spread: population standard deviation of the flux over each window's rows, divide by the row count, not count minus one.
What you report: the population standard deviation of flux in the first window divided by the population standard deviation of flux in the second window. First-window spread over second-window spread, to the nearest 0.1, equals 0.7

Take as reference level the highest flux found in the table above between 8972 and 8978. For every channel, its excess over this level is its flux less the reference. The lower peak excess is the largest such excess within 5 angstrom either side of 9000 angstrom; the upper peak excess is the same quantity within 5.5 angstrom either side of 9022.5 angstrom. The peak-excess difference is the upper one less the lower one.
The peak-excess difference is -2.0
